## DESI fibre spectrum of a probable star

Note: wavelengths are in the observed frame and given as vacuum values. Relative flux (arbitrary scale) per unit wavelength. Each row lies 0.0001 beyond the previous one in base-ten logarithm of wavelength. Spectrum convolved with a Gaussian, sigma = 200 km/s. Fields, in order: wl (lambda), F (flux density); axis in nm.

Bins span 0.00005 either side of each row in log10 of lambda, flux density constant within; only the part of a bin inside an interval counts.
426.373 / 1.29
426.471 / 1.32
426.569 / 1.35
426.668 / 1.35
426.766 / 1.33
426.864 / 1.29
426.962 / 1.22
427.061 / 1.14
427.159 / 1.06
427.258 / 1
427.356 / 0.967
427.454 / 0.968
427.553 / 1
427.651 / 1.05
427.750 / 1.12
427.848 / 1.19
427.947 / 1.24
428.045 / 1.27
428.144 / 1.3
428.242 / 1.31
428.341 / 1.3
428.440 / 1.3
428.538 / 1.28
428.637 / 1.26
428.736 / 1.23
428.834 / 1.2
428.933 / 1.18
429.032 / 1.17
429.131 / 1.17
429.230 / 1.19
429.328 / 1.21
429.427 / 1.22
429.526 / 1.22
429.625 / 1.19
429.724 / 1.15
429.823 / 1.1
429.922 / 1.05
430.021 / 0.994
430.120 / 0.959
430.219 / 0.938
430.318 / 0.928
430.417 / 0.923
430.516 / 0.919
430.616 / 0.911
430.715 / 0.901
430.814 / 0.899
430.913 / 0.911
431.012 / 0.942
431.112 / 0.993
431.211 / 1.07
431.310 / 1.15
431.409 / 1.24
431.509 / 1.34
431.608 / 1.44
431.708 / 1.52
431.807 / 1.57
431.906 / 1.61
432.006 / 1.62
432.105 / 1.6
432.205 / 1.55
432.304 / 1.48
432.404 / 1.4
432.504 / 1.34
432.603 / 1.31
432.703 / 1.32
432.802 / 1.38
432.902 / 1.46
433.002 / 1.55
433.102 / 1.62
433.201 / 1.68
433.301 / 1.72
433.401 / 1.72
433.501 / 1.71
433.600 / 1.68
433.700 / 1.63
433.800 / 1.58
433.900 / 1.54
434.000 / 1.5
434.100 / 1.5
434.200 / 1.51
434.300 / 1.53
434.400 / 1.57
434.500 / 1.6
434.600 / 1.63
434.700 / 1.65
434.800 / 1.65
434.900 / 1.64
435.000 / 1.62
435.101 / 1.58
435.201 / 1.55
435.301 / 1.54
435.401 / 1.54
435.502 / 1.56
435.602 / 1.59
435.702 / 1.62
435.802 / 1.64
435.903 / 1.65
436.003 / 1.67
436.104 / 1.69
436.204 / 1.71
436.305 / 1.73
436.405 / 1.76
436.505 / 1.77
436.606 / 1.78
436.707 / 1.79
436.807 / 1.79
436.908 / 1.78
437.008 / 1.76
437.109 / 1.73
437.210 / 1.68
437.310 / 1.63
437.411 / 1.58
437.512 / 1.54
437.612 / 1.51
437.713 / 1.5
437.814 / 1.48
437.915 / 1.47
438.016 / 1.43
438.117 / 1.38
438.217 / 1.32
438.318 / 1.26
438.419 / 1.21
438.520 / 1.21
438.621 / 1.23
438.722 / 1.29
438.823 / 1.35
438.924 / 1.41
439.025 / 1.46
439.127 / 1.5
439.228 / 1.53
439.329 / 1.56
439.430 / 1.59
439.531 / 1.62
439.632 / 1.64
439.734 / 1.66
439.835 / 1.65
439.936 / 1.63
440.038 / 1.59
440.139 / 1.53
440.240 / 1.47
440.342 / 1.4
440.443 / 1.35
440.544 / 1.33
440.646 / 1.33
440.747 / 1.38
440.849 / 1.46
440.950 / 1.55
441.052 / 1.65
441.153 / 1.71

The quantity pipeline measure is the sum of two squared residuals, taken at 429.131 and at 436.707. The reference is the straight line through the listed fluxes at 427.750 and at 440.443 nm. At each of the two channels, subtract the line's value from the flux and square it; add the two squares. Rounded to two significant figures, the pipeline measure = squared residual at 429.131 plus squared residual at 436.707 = 0.26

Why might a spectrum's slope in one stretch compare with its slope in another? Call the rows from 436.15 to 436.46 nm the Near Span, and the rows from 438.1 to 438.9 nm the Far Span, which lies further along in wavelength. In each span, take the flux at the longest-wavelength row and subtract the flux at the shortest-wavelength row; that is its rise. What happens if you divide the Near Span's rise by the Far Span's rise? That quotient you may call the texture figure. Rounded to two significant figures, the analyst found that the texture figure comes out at -1.7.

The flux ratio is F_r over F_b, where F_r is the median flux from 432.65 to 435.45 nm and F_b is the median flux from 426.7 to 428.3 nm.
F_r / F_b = 1.36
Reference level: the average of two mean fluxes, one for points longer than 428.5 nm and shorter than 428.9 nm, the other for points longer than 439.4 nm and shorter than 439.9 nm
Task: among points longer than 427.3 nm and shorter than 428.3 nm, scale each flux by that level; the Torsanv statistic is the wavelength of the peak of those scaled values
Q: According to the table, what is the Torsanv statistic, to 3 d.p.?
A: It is 428.242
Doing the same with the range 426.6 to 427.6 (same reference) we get 426.668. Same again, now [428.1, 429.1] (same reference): 428.242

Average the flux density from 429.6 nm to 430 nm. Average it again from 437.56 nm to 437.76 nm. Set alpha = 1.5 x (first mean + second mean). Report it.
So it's 3.9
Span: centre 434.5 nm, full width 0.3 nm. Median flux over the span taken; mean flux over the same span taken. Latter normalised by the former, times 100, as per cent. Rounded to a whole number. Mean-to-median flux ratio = 100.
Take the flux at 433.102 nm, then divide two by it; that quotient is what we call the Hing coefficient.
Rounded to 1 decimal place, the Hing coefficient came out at 1.2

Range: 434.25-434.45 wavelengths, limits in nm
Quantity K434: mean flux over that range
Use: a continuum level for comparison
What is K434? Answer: 1.55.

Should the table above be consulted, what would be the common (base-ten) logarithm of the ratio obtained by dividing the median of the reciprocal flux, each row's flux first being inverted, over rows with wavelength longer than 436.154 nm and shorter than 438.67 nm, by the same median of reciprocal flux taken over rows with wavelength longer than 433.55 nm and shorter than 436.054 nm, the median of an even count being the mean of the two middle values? 0.00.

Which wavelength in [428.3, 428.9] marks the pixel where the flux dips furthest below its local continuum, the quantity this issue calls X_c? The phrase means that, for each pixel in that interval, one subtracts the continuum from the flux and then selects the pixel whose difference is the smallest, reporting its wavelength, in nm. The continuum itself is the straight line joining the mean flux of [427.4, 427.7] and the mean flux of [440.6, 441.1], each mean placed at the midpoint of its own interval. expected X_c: 428.834 nm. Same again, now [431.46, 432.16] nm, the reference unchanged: 431.509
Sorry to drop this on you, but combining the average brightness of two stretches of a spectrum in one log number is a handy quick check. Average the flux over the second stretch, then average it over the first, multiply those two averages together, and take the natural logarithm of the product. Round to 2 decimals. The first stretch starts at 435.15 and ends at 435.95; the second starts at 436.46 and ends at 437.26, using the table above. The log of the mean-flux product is 1.03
